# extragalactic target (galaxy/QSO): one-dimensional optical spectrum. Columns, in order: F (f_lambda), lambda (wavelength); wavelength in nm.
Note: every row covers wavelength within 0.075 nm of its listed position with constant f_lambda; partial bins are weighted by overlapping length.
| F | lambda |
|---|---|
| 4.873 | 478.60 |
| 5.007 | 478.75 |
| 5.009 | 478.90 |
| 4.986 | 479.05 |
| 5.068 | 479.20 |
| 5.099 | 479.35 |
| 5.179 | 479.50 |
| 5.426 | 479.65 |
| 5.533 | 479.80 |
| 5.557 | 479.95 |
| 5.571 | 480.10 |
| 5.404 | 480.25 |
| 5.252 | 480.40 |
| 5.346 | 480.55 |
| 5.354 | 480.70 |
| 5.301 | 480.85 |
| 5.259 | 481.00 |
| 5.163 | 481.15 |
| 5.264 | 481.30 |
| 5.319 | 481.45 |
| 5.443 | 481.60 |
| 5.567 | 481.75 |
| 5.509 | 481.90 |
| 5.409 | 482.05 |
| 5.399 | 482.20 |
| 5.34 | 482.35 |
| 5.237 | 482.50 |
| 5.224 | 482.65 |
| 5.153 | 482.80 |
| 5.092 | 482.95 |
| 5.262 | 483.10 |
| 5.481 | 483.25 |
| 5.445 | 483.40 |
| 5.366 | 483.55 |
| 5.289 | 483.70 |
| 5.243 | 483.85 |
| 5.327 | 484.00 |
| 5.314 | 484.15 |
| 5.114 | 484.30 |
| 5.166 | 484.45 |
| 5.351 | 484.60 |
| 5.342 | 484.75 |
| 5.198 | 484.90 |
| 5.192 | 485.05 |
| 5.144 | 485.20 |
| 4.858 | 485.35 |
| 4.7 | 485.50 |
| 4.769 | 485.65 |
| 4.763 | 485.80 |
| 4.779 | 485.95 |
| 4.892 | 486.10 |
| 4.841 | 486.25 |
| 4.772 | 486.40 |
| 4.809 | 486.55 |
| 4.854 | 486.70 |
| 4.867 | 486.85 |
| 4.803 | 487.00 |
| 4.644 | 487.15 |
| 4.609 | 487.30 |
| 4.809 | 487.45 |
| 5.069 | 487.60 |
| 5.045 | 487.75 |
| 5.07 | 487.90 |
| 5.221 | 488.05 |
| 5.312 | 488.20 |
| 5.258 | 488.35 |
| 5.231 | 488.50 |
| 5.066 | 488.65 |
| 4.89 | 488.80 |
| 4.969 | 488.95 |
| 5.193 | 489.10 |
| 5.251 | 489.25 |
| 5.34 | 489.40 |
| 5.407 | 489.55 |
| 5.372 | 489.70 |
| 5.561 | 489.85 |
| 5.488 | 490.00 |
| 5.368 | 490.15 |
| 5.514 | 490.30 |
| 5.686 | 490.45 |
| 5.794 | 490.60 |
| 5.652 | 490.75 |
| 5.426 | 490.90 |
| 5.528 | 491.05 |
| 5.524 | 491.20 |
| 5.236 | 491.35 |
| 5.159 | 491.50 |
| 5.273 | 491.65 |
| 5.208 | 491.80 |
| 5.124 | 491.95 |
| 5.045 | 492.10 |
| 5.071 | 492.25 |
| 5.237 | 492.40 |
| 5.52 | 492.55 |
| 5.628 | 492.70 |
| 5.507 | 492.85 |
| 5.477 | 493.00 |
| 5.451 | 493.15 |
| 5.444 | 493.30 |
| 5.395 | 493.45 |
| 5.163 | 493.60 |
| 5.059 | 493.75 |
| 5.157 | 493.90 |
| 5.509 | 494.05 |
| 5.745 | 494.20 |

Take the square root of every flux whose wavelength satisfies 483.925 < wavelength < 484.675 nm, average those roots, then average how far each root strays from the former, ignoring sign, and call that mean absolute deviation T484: 0.020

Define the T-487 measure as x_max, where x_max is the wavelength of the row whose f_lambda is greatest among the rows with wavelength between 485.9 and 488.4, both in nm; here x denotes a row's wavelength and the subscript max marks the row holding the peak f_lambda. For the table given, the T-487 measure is 488.20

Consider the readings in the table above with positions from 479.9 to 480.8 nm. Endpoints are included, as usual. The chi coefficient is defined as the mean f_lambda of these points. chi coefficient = 5.41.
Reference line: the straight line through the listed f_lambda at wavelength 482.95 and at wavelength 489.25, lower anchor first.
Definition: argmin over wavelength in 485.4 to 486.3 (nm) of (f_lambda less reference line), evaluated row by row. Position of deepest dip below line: 485.50 nm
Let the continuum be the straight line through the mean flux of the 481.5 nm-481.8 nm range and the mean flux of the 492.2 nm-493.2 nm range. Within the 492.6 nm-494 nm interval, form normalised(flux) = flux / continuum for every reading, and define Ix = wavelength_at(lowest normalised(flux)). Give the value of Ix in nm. 493.75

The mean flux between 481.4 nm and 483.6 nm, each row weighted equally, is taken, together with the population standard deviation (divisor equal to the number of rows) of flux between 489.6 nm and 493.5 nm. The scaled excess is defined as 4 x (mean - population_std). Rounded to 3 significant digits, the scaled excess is 20.6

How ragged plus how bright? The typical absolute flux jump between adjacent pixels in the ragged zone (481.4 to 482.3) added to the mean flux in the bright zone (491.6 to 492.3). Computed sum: 5.23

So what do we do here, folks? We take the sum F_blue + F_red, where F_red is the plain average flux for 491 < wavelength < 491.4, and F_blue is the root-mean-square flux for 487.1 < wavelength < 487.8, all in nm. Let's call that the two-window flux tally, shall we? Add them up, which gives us 10.3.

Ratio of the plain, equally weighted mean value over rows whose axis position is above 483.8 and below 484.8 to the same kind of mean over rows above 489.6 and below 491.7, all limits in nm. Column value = 0.96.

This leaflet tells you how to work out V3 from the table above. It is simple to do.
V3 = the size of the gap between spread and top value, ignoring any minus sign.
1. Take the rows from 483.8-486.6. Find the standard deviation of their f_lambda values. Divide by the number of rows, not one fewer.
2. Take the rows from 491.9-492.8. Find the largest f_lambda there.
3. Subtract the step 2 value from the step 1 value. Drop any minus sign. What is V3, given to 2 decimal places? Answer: 5.40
